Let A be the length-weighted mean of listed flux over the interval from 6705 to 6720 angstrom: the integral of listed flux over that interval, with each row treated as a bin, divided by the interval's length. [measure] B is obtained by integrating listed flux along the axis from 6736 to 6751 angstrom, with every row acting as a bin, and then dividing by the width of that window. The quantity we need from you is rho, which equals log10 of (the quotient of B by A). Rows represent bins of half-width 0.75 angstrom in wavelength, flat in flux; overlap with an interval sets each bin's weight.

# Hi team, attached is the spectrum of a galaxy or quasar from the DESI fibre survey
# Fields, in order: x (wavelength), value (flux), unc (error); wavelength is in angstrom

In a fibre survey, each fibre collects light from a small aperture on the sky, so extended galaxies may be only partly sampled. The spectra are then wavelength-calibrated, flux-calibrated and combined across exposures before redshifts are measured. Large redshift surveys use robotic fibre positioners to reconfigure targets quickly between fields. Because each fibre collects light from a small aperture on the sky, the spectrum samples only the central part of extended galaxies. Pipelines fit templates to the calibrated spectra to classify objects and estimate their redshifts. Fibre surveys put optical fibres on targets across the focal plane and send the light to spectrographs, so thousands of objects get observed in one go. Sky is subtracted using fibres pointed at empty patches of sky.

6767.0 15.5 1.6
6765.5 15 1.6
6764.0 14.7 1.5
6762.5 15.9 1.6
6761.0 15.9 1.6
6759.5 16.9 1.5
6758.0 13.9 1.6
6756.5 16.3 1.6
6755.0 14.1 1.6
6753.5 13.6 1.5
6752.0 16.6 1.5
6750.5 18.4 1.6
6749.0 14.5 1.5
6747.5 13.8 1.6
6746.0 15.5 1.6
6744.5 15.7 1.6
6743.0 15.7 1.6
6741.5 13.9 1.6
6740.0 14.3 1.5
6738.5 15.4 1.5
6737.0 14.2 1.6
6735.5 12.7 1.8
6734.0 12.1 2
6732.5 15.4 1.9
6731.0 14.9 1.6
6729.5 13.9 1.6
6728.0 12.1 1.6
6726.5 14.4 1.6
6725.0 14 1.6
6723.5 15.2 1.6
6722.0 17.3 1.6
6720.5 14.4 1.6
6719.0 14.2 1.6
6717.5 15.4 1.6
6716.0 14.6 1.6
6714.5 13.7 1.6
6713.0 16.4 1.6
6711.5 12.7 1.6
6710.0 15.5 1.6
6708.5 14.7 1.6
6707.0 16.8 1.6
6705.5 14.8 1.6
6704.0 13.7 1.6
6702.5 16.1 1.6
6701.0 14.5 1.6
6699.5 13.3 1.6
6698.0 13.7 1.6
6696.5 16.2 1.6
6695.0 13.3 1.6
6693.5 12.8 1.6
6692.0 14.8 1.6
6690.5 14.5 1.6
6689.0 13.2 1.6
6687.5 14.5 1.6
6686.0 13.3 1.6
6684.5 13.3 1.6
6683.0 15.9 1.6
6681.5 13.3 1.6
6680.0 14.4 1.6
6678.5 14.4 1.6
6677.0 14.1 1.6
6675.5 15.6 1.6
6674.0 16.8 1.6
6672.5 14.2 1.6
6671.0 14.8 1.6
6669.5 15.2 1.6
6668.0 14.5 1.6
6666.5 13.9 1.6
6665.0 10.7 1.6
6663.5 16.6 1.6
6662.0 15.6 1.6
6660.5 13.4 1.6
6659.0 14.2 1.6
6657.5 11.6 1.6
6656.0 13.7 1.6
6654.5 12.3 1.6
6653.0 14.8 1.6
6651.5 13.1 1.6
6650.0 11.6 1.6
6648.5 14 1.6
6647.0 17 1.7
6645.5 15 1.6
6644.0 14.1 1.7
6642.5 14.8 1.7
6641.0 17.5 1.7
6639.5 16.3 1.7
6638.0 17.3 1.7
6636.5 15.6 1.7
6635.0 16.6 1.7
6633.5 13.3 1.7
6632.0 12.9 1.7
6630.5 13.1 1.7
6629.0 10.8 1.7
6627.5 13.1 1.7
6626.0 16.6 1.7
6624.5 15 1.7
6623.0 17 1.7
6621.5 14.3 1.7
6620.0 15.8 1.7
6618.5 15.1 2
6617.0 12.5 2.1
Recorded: 0.005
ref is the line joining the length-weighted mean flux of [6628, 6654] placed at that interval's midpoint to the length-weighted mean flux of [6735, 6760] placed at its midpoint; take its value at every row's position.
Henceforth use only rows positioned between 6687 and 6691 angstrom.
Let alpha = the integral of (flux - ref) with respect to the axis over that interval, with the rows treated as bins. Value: -3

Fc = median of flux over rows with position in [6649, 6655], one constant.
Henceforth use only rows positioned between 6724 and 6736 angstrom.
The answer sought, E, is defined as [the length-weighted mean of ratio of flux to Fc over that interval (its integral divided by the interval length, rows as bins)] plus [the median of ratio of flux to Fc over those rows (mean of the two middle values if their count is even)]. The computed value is 2.18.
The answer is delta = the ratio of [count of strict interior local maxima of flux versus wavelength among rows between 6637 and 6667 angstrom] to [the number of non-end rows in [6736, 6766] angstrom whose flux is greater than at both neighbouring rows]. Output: 1.5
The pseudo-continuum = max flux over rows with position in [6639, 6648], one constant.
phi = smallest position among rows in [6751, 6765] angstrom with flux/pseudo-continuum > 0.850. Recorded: 6752.0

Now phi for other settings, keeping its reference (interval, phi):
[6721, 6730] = 6722.0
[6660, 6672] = 6662.0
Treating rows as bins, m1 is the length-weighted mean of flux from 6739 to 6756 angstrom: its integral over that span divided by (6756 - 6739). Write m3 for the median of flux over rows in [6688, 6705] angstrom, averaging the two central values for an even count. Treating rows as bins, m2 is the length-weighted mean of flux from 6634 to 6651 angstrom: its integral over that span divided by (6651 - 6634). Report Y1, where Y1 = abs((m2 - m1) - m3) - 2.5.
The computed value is 11.0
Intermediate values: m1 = 15.1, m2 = 15.4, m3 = 13.7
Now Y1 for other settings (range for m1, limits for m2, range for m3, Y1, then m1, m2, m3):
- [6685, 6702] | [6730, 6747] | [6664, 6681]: 11.4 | 14.0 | 14.5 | 14.4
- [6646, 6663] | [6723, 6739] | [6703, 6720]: 12.0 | 13.8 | 14.0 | 14.7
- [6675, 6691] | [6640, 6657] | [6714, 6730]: 11.8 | 14.2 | 14.3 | 14.4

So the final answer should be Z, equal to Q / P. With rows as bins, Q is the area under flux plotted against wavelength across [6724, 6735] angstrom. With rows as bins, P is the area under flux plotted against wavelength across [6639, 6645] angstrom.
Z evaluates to 1.6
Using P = 94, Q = 152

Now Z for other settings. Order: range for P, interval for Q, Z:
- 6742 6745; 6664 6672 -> 2.4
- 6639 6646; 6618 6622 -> 0.6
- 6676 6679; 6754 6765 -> 3.9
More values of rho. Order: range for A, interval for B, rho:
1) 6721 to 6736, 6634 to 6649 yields 0.046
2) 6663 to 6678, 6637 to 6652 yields 0.015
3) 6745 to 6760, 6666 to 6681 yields -0.016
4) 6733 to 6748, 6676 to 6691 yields -0.008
